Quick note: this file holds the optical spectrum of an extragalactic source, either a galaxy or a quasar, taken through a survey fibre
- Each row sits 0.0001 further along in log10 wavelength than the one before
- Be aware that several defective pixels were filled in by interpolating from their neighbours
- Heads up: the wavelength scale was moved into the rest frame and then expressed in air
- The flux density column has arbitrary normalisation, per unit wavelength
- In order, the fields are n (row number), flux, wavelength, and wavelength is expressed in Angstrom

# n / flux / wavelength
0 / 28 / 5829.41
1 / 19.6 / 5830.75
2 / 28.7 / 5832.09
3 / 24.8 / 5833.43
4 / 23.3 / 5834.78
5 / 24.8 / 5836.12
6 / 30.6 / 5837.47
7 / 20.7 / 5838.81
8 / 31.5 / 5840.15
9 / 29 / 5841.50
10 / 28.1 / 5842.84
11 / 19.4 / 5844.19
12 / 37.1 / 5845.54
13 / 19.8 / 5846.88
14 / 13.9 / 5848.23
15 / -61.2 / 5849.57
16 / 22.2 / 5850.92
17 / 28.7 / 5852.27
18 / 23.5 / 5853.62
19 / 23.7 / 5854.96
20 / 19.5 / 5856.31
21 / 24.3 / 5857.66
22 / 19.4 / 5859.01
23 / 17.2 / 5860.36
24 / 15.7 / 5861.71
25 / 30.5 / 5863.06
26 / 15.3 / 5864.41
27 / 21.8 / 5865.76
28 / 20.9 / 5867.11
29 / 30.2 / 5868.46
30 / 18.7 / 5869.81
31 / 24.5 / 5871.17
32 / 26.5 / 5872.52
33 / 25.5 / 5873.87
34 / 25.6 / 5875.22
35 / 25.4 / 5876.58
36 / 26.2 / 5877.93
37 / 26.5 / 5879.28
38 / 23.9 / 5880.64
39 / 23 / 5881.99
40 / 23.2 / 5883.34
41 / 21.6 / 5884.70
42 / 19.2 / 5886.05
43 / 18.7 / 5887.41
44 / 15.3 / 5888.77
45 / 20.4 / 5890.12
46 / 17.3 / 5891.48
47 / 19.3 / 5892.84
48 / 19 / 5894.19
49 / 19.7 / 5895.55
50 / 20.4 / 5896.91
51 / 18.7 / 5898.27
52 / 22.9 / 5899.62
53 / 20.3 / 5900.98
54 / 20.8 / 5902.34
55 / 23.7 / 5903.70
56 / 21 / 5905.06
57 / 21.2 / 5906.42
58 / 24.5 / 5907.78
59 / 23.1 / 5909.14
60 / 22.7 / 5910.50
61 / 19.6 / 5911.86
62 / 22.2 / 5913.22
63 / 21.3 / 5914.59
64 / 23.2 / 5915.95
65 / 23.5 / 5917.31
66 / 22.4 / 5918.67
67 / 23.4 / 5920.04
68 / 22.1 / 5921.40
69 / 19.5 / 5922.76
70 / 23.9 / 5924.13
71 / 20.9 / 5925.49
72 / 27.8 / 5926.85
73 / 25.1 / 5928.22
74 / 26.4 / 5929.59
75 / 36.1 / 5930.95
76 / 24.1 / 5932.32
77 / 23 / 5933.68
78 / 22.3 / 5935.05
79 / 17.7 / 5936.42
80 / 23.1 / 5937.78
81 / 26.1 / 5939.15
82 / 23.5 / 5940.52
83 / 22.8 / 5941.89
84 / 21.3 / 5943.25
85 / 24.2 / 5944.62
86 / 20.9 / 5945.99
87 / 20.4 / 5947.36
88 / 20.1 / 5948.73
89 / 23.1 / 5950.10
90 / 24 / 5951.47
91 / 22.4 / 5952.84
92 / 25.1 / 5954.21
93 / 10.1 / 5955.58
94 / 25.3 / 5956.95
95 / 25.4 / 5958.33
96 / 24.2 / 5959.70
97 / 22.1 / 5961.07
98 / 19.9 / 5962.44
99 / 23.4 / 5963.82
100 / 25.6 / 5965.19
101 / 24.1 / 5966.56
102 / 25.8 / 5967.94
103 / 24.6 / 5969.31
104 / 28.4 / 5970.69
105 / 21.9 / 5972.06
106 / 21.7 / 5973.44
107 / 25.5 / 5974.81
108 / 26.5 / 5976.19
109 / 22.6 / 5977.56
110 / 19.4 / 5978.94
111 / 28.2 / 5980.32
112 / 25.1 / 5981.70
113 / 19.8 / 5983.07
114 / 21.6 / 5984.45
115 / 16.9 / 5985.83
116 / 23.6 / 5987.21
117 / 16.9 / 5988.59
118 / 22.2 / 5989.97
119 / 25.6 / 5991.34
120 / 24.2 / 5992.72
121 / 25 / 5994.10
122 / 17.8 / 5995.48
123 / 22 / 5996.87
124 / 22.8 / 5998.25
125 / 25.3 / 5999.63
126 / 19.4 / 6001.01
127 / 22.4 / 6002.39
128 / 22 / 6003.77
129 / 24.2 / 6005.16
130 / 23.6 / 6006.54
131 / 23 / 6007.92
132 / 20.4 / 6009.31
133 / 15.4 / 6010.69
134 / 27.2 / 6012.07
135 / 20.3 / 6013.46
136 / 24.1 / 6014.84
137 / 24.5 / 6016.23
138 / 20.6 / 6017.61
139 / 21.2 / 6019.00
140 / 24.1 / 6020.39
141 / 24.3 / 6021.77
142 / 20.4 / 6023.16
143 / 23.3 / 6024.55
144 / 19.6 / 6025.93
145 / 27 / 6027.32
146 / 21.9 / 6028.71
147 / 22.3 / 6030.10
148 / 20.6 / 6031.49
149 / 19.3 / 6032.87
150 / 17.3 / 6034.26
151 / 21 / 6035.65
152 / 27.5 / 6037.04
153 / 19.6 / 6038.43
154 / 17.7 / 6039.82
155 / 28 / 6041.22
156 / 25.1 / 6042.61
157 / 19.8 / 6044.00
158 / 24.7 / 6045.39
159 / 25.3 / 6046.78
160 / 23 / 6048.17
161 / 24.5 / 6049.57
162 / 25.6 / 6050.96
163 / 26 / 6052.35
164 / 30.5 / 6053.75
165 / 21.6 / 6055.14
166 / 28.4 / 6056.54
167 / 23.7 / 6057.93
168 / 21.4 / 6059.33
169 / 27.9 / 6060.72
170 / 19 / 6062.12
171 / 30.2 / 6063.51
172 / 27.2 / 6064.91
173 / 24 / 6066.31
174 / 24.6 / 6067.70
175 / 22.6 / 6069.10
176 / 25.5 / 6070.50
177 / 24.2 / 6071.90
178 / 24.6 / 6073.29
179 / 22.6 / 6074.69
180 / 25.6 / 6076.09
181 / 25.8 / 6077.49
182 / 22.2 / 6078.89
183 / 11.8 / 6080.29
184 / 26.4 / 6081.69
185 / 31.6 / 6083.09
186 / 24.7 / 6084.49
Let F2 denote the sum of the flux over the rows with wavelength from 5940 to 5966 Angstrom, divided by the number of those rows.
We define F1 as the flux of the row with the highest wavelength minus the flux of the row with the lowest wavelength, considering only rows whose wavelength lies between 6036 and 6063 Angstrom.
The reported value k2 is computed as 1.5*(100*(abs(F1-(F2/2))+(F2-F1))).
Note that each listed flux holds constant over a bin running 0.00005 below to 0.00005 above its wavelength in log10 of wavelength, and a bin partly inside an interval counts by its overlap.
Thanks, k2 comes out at 7569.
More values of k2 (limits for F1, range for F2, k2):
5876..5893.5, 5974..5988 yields 6987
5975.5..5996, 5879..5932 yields 7593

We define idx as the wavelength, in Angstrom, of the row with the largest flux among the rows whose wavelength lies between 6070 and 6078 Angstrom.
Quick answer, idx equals 6077.49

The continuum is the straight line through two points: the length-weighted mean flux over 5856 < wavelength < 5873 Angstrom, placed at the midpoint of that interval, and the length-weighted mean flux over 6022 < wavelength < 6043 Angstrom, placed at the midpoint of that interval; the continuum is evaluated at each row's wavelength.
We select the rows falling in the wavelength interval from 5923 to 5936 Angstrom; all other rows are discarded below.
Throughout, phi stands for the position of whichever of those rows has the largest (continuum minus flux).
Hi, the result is 5925.49 Angstrom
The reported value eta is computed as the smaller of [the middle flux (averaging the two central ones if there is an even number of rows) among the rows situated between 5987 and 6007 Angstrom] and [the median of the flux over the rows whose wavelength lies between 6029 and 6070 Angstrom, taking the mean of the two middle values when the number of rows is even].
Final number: 22.8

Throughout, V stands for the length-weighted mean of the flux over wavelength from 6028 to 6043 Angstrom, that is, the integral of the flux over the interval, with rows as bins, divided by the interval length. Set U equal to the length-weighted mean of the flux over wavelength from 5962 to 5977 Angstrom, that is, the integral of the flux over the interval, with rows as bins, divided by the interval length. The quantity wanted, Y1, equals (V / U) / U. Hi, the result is 0.0367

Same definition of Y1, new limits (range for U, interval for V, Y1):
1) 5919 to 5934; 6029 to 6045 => 0.0355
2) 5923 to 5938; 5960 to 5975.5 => 0.0399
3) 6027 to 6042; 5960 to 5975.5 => 0.0499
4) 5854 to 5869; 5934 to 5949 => 0.0472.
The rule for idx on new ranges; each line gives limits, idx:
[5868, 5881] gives 5868.46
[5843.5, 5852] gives 5845.54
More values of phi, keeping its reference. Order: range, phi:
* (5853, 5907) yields 5888.77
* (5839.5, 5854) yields 5849.57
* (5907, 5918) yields 5911.86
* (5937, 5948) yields 5947.36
